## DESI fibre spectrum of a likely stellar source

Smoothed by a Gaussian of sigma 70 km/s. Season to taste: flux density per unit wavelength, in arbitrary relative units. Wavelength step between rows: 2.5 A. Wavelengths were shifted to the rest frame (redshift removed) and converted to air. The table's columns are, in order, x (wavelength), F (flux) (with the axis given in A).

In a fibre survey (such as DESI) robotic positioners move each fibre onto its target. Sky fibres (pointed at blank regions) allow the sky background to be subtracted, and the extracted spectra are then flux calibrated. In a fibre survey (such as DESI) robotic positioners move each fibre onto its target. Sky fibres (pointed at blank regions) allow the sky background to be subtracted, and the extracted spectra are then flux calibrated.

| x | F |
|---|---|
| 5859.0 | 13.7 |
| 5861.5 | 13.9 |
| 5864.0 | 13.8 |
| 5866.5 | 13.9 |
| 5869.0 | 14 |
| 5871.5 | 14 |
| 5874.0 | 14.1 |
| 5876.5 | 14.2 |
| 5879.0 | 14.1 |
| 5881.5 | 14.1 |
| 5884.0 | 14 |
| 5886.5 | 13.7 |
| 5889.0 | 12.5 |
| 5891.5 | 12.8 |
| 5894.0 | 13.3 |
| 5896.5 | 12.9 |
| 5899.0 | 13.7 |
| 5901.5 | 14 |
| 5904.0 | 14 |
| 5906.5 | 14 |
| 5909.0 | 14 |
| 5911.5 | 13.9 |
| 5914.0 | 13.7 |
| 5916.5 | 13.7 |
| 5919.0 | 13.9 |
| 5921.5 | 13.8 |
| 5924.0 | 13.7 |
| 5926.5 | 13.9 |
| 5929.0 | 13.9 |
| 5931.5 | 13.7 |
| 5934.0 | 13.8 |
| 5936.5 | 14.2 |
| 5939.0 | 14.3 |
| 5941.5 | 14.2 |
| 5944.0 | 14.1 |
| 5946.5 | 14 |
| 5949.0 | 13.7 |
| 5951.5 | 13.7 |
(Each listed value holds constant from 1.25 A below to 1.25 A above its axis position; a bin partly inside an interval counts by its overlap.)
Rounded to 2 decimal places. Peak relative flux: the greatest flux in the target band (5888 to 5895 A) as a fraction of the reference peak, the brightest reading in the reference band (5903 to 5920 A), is 0.95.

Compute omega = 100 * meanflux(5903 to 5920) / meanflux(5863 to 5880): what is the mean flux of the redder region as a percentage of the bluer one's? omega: 99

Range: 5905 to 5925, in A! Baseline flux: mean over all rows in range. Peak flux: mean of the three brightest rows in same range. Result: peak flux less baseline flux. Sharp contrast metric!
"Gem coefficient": 0.13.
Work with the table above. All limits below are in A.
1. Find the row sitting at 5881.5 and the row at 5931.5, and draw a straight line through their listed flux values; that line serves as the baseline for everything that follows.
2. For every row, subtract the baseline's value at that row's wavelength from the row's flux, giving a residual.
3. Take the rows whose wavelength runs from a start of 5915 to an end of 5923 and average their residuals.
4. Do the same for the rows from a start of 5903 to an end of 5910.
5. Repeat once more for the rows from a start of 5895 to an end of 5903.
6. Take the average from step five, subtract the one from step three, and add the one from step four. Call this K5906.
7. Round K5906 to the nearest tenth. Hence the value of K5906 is -0.3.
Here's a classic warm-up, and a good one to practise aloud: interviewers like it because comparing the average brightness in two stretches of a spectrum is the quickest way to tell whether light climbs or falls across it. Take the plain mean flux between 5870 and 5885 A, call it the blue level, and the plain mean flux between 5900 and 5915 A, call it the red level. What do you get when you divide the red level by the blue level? 0.99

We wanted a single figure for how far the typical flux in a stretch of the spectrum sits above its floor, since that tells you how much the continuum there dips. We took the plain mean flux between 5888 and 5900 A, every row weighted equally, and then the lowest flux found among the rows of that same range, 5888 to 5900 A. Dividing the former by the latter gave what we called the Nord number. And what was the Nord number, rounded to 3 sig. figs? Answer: 1.04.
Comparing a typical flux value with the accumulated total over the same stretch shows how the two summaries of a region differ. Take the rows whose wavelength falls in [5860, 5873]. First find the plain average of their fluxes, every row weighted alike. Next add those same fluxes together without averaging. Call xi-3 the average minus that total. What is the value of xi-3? -55.7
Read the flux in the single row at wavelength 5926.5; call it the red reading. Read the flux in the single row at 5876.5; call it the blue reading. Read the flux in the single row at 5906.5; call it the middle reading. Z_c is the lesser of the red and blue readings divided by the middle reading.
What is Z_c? 0.99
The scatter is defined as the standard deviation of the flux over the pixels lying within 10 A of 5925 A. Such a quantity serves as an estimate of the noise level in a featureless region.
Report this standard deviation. 0.09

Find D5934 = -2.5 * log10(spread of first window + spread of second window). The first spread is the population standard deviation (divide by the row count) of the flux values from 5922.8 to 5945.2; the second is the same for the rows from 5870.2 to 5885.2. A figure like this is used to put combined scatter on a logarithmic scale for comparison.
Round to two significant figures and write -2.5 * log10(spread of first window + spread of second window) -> 1.4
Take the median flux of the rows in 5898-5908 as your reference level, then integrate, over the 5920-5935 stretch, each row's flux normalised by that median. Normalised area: 14.8 A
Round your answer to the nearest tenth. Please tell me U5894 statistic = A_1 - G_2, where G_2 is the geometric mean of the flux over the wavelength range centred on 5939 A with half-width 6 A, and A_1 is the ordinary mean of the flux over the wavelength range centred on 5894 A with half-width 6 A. -1.1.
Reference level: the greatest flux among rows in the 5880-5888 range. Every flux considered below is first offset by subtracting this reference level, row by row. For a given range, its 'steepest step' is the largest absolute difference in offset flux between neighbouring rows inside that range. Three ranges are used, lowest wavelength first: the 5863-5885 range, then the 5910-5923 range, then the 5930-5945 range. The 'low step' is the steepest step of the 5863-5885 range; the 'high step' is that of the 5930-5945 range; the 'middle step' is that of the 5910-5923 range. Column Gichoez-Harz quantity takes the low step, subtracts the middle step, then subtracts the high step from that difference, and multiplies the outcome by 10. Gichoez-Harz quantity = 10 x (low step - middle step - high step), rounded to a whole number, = -5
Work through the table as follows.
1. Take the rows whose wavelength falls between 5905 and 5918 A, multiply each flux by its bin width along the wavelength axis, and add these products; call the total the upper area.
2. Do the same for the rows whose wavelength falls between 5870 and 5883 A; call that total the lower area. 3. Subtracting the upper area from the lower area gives 3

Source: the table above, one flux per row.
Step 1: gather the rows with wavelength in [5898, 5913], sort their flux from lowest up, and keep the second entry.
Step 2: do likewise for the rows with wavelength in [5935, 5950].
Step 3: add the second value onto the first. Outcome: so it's 27.9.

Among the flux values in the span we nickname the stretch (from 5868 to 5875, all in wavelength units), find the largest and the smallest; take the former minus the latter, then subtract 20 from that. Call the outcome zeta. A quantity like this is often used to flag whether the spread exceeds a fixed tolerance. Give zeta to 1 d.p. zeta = -19.9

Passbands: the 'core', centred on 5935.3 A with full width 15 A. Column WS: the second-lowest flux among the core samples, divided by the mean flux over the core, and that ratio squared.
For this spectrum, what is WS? 0.969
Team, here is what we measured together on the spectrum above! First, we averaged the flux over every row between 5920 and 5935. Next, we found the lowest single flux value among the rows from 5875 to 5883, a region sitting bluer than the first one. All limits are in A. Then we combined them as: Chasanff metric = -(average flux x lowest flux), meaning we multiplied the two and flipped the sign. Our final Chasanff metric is -195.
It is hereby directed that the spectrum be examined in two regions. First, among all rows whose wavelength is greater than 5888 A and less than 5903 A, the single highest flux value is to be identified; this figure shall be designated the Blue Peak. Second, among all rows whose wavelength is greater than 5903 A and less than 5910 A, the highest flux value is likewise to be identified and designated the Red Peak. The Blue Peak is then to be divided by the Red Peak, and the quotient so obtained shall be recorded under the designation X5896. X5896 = 1.000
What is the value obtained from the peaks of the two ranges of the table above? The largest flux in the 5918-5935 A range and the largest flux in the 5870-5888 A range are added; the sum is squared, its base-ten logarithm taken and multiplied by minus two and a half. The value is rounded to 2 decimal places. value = -7.24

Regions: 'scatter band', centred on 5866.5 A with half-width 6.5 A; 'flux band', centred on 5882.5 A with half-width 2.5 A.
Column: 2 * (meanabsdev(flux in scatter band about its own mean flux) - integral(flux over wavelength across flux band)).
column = -140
